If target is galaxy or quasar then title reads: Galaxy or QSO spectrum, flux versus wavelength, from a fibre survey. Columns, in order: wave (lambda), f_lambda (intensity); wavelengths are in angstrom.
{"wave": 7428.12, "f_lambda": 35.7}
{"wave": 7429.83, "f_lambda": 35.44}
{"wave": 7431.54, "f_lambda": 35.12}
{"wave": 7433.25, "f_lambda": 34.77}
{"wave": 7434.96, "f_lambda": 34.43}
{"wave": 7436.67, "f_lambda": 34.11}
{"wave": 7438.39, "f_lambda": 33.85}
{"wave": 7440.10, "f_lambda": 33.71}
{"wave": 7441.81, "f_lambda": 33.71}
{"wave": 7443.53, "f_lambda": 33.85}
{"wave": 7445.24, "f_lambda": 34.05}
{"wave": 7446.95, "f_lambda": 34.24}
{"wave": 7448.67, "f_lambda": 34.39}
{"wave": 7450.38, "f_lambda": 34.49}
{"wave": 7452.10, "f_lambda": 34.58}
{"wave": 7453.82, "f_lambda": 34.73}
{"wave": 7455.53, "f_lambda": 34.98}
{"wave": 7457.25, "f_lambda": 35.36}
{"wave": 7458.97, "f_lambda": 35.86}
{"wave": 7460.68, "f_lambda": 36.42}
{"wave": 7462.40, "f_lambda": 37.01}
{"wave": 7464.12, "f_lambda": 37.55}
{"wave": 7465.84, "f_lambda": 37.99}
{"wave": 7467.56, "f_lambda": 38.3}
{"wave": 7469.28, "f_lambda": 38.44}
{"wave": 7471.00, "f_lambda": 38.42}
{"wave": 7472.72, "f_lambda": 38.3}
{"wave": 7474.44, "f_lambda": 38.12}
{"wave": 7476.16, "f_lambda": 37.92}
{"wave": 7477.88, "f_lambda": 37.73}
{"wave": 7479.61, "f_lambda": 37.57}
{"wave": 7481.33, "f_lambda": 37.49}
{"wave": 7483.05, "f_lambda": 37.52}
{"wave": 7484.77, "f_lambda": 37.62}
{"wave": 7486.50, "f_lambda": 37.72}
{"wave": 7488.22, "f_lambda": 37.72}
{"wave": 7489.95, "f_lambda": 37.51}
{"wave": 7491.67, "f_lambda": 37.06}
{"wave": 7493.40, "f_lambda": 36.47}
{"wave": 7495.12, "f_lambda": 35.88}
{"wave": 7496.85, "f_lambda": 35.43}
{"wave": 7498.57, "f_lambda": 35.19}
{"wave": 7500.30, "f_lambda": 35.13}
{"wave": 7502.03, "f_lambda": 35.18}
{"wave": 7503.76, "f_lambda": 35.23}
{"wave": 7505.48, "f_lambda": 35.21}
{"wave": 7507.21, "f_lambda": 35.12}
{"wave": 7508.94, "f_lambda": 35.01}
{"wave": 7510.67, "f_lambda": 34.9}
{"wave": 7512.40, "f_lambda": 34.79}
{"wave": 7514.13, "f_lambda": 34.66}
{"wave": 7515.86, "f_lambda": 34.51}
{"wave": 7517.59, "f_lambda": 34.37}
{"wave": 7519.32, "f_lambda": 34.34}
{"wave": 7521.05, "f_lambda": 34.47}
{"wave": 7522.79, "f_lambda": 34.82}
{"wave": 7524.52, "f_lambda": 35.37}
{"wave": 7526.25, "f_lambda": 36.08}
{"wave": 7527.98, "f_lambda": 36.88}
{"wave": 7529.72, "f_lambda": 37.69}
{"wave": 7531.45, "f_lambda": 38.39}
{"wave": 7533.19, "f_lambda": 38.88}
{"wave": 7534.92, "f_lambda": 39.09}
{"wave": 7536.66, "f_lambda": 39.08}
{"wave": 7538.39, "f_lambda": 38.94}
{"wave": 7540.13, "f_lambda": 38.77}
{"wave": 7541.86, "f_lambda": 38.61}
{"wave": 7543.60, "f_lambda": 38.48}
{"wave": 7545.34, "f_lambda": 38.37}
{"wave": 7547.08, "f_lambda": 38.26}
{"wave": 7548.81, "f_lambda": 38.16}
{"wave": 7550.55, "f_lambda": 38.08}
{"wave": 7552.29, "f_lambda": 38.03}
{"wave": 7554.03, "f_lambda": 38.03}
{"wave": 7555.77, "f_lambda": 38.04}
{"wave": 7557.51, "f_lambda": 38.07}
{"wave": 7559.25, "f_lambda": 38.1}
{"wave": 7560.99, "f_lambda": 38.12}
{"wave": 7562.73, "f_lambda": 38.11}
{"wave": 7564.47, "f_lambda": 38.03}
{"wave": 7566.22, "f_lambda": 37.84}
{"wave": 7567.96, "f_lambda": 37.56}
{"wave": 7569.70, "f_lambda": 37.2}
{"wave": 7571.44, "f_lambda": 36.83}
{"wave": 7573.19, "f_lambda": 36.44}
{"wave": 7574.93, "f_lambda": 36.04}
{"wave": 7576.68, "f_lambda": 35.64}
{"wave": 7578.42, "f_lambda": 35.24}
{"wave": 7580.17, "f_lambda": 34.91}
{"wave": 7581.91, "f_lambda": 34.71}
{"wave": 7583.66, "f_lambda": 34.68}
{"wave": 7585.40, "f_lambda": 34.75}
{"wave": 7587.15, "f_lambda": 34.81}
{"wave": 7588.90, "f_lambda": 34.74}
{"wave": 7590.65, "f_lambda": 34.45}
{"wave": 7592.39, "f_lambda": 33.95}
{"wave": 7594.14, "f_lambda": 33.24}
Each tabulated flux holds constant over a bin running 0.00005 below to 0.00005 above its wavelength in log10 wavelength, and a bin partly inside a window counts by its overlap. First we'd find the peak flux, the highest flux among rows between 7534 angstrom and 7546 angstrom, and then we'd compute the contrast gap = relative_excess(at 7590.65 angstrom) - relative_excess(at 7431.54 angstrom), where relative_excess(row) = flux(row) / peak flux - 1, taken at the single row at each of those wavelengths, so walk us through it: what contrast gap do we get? -0.017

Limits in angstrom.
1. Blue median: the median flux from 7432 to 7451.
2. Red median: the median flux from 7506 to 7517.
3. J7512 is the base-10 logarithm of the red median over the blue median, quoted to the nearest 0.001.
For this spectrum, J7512 0.009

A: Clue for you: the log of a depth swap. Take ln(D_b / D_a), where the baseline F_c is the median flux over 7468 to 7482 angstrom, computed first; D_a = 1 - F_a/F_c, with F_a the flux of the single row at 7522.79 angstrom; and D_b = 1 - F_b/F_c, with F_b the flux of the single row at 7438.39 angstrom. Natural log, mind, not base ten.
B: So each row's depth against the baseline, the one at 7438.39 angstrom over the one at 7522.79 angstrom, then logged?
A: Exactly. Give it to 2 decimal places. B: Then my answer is 0.26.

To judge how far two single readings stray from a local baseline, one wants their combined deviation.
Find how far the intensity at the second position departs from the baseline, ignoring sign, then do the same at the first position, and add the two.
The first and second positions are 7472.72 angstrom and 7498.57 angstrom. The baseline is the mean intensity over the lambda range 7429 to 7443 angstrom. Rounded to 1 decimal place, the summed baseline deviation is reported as 4.7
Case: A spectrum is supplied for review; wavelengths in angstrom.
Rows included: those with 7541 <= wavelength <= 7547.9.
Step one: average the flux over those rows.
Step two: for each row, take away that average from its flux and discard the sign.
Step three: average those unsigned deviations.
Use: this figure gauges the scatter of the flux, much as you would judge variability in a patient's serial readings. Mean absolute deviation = 0.115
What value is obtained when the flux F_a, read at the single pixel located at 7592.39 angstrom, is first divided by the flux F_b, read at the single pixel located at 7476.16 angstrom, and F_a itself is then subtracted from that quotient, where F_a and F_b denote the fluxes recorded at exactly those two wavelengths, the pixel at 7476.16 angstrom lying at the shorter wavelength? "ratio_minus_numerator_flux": -33.1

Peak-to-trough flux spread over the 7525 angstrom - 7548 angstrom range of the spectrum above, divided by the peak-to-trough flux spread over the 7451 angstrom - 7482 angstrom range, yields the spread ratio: 0.8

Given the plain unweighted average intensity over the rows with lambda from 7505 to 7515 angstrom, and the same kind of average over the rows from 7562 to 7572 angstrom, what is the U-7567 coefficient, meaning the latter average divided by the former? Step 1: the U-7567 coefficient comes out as 1.08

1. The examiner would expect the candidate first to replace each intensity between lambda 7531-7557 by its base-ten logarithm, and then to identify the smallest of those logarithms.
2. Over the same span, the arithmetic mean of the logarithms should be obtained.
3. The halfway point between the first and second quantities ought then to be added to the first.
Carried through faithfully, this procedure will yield 3.16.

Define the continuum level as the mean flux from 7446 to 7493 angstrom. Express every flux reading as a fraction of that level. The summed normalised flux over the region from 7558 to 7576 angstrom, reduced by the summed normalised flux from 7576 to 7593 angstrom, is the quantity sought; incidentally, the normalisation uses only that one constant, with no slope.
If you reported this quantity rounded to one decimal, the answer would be 0.7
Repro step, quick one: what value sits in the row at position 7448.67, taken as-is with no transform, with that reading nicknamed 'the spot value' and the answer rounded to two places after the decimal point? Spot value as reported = 34.39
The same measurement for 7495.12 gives 35.88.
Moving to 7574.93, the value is 36.04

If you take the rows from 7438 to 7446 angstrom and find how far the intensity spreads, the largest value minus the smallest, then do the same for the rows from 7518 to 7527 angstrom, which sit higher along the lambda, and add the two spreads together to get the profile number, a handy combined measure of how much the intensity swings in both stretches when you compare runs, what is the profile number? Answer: 2.1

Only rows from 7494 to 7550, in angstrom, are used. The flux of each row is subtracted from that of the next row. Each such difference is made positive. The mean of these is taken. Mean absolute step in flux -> 0.24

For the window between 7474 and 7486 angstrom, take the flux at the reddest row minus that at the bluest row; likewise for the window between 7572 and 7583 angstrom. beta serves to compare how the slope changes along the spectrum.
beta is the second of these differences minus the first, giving -1.2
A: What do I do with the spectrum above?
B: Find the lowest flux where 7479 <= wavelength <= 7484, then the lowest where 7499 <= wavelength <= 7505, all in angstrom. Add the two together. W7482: 72.6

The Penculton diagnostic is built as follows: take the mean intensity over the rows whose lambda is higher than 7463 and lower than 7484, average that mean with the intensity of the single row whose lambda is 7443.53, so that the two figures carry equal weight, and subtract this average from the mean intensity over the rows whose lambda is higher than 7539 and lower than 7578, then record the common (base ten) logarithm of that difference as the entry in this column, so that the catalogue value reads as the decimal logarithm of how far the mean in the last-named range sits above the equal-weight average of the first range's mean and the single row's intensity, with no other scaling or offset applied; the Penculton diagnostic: 0.27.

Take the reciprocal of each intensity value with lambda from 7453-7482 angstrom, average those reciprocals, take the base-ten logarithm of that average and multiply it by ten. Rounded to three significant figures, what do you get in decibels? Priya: -15.7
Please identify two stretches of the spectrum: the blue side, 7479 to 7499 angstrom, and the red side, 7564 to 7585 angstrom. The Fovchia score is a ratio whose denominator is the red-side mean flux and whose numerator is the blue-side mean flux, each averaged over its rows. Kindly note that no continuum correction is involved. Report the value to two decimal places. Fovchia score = 1.02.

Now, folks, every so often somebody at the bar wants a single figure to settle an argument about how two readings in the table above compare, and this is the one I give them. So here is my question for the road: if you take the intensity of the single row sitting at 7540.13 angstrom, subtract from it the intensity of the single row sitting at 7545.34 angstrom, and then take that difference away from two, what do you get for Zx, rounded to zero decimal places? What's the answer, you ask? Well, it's 2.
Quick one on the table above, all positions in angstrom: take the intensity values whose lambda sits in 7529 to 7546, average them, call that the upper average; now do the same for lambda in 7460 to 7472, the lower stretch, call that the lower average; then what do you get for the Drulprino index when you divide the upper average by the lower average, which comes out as 1.02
